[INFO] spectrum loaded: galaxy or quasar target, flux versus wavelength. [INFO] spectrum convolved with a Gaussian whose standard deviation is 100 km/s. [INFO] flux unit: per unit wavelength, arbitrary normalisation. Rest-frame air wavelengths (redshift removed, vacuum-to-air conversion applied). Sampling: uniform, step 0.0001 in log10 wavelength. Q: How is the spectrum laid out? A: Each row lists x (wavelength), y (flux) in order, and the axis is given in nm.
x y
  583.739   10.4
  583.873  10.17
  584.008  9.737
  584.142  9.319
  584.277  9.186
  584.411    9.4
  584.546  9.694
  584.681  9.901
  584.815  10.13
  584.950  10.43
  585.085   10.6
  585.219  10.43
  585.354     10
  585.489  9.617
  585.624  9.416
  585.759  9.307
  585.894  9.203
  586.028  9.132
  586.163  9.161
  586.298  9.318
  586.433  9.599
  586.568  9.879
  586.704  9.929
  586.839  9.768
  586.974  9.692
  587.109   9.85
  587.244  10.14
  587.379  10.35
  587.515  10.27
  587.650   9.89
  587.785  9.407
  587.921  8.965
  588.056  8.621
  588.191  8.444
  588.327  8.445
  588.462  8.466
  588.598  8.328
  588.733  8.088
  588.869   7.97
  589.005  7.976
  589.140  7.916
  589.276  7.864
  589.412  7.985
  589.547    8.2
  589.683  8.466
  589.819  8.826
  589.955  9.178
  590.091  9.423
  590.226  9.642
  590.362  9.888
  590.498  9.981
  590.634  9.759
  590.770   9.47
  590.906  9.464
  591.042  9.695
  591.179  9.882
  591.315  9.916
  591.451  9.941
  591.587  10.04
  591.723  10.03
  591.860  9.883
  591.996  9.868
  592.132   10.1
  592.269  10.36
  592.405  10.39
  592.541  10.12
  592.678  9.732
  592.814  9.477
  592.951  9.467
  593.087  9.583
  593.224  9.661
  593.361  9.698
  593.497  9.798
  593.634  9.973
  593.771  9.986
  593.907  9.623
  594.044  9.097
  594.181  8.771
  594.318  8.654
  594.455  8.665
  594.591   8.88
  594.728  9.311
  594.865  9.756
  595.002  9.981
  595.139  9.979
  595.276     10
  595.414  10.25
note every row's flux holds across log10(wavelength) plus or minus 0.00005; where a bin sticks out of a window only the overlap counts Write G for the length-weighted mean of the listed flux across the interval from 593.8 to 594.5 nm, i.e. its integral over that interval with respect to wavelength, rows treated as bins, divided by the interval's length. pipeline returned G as 9.0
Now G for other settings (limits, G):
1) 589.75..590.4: 9.4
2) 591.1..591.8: 9.9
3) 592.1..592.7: 10.2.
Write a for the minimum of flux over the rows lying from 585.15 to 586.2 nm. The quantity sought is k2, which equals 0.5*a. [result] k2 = 4.6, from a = 9.132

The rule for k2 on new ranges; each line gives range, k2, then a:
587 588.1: 4.3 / 8.621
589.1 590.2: 3.9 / 7.864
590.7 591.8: 4.7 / 9.464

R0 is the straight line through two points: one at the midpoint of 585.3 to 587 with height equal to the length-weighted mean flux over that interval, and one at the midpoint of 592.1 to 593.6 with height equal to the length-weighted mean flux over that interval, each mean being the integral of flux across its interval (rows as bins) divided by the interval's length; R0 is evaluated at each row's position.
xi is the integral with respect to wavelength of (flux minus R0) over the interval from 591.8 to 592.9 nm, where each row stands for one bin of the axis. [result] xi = 0.2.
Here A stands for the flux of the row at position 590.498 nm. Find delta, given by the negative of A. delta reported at -10.0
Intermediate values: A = 9.981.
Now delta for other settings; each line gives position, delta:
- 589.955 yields -9.2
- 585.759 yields -9.3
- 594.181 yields -8.8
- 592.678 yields -9.7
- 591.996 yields -9.9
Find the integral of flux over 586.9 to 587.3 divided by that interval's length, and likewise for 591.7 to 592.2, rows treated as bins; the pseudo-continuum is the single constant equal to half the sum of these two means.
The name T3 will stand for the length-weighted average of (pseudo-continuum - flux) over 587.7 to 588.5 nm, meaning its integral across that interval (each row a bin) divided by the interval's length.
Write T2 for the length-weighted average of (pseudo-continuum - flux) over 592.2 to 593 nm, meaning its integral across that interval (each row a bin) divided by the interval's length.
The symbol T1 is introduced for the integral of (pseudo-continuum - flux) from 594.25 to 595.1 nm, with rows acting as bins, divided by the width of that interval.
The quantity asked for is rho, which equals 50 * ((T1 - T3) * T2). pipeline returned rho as 0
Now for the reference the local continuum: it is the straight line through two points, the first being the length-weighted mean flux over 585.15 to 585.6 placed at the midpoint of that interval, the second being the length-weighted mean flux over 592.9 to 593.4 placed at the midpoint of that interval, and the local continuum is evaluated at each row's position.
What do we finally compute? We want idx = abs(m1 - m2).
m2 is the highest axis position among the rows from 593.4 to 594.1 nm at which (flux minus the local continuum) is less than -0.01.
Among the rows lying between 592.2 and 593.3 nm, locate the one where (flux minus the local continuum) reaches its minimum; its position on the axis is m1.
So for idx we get 1.09 nm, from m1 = 592.951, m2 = 594.044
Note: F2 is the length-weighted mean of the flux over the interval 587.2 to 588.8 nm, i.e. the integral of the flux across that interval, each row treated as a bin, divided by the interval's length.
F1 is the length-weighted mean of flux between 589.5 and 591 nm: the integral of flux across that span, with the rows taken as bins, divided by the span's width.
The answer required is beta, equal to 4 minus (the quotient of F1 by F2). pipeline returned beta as 2.98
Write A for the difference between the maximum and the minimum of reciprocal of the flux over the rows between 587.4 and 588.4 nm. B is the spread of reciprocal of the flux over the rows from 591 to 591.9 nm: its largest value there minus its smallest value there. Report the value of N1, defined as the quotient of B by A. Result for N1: 0.2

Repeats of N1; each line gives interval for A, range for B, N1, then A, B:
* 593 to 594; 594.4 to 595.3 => 3.7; 0.004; 0.015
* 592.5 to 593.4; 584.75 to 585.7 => 1.7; 0.007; 0.012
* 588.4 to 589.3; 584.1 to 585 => 1.4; 0.009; 0.013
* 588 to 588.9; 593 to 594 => 0.4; 0.009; 0.004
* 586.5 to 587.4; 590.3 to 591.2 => 0.8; 0.007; 0.005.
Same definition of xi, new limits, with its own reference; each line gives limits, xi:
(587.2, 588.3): -0.2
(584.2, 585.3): 0.6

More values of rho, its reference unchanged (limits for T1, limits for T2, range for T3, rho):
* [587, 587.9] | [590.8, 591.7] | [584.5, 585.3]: 2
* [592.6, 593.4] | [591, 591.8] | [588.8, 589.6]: 0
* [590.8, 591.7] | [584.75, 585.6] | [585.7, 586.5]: 6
